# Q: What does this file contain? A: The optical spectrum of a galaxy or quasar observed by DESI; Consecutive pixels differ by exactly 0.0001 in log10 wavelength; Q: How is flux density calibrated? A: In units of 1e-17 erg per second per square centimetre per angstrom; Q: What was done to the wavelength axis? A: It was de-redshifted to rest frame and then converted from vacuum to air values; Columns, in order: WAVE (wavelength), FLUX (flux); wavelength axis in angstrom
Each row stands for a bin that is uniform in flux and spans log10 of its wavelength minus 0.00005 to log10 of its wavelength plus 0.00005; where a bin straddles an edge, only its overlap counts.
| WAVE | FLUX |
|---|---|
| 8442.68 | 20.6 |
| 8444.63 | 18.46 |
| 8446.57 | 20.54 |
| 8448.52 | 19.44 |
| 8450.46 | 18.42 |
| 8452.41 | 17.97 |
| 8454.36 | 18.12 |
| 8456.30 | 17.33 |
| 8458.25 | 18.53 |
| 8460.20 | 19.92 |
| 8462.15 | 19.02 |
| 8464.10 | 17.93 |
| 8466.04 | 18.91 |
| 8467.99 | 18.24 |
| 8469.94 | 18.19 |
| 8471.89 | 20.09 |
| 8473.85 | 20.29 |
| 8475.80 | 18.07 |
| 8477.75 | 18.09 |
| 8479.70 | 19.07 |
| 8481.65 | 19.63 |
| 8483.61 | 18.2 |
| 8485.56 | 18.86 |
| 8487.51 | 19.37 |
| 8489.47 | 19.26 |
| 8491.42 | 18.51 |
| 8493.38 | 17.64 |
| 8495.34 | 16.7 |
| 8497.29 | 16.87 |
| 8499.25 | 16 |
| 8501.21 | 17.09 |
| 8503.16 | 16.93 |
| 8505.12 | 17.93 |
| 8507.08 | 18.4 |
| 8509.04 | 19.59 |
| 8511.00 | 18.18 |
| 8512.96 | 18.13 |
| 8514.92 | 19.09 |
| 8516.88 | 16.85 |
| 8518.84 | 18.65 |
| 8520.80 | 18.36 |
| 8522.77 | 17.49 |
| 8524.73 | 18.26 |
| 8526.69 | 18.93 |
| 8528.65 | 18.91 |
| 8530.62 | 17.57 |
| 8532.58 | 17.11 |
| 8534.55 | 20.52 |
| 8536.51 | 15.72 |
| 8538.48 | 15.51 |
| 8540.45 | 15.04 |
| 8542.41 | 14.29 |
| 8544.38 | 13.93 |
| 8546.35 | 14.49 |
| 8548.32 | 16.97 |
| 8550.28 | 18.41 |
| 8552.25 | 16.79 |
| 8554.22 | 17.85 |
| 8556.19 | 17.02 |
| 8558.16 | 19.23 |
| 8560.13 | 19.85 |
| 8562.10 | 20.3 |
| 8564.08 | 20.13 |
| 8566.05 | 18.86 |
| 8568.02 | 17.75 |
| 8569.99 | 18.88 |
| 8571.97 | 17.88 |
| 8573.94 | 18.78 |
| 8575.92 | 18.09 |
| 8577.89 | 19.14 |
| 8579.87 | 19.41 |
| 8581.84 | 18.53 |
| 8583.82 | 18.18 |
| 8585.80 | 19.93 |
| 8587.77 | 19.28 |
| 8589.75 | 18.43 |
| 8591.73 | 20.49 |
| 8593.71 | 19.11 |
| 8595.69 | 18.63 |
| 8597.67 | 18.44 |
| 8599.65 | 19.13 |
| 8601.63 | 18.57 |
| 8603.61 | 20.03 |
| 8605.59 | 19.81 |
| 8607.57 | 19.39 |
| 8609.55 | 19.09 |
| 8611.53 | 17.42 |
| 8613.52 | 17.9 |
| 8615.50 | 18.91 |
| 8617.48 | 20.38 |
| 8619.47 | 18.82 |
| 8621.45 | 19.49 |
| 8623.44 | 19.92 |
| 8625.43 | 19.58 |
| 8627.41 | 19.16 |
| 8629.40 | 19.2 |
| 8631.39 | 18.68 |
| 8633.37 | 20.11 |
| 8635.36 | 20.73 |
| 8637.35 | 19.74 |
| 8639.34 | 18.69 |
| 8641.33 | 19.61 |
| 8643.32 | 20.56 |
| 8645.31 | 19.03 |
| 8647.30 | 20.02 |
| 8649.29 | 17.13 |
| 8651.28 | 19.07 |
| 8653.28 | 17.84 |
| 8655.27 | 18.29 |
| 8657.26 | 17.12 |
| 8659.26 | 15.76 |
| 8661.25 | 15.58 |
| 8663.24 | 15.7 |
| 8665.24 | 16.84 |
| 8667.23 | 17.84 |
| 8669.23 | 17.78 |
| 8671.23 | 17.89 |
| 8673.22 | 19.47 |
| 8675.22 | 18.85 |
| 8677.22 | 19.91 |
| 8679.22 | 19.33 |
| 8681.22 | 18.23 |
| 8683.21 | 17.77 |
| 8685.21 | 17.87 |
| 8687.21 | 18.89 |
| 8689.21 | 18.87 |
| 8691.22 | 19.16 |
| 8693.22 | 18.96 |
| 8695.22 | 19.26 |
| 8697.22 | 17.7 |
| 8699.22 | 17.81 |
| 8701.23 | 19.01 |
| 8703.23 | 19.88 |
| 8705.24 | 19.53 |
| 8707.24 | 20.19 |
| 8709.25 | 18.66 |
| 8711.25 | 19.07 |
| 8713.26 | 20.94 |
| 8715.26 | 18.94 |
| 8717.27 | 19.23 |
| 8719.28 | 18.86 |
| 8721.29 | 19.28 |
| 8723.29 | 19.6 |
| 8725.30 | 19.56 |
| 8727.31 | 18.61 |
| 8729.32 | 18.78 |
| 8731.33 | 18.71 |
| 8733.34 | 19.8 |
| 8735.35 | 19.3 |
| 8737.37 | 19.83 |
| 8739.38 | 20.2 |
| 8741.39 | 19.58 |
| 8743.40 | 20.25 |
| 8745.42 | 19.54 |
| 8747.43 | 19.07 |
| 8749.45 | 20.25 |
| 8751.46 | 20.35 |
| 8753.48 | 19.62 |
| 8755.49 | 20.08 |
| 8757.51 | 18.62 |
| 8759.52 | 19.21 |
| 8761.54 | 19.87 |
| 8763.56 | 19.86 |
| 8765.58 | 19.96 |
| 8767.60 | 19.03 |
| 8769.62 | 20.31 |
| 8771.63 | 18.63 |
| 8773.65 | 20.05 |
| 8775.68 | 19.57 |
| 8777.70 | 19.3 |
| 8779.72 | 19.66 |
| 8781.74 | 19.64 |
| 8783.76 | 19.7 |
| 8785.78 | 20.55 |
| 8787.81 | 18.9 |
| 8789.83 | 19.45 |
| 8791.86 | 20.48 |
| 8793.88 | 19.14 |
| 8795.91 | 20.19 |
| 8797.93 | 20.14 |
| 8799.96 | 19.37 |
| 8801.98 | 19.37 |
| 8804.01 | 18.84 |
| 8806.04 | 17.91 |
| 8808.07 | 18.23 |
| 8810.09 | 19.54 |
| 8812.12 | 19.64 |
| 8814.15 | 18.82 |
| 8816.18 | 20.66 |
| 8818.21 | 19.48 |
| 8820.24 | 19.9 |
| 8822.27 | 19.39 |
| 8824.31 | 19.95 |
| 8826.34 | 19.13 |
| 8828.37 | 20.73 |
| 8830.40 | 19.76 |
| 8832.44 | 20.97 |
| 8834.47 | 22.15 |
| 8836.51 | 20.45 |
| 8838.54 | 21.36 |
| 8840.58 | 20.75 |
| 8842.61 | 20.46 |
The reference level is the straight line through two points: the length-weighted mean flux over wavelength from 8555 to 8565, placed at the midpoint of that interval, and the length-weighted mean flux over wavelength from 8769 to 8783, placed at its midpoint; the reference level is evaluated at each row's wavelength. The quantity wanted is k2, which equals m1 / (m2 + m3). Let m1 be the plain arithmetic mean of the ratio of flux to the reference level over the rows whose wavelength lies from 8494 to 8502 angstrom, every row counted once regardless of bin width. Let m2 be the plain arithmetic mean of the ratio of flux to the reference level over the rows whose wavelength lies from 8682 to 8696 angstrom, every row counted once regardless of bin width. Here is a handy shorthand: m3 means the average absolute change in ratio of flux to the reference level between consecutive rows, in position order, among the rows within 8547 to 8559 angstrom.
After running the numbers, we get 0.84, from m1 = 0.87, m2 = 0.96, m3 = 0.074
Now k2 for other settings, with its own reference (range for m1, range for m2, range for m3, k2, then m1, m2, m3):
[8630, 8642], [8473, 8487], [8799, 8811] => 0.99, 1.01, 0.99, 0.032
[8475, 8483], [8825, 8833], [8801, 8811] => 0.92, 0.98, 1.02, 0.039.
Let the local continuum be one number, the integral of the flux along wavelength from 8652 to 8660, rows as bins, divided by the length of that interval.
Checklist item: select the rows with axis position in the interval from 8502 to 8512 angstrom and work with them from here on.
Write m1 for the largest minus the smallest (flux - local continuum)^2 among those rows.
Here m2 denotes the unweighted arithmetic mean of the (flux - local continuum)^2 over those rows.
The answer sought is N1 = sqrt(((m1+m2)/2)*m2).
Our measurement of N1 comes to 2.2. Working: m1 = 4.9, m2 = 1.5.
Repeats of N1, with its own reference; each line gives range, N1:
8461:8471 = 1.7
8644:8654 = 3.6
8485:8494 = 2.7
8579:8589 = 4.0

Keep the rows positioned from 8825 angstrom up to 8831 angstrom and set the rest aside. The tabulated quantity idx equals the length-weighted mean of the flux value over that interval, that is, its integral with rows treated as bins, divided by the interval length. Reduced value 19.9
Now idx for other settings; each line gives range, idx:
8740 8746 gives 19.8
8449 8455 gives 18.3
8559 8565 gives 20.1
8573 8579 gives 18.7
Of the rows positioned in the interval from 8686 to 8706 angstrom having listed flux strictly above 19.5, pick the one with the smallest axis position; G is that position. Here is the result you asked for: 8703.23 angstrom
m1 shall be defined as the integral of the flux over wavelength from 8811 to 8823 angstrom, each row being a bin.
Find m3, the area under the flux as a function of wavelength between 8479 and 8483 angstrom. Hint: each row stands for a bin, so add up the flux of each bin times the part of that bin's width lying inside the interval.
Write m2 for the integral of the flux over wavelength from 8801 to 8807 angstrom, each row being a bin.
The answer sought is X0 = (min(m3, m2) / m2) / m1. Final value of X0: 0.0029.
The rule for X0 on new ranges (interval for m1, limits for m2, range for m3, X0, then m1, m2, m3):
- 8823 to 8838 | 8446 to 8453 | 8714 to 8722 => 0.0033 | 307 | 133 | 153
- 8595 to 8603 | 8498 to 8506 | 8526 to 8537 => 0.0067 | 150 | 136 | 200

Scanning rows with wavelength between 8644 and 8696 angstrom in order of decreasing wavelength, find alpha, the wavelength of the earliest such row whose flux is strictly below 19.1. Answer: 8693.22 angstrom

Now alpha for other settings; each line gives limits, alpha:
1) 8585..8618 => 8615.50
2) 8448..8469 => 8467.99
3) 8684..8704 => 8701.23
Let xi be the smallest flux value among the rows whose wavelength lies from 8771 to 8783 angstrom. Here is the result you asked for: 18.63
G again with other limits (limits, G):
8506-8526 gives 8509.04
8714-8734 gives 8723.29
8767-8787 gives 8769.62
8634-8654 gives 8635.36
